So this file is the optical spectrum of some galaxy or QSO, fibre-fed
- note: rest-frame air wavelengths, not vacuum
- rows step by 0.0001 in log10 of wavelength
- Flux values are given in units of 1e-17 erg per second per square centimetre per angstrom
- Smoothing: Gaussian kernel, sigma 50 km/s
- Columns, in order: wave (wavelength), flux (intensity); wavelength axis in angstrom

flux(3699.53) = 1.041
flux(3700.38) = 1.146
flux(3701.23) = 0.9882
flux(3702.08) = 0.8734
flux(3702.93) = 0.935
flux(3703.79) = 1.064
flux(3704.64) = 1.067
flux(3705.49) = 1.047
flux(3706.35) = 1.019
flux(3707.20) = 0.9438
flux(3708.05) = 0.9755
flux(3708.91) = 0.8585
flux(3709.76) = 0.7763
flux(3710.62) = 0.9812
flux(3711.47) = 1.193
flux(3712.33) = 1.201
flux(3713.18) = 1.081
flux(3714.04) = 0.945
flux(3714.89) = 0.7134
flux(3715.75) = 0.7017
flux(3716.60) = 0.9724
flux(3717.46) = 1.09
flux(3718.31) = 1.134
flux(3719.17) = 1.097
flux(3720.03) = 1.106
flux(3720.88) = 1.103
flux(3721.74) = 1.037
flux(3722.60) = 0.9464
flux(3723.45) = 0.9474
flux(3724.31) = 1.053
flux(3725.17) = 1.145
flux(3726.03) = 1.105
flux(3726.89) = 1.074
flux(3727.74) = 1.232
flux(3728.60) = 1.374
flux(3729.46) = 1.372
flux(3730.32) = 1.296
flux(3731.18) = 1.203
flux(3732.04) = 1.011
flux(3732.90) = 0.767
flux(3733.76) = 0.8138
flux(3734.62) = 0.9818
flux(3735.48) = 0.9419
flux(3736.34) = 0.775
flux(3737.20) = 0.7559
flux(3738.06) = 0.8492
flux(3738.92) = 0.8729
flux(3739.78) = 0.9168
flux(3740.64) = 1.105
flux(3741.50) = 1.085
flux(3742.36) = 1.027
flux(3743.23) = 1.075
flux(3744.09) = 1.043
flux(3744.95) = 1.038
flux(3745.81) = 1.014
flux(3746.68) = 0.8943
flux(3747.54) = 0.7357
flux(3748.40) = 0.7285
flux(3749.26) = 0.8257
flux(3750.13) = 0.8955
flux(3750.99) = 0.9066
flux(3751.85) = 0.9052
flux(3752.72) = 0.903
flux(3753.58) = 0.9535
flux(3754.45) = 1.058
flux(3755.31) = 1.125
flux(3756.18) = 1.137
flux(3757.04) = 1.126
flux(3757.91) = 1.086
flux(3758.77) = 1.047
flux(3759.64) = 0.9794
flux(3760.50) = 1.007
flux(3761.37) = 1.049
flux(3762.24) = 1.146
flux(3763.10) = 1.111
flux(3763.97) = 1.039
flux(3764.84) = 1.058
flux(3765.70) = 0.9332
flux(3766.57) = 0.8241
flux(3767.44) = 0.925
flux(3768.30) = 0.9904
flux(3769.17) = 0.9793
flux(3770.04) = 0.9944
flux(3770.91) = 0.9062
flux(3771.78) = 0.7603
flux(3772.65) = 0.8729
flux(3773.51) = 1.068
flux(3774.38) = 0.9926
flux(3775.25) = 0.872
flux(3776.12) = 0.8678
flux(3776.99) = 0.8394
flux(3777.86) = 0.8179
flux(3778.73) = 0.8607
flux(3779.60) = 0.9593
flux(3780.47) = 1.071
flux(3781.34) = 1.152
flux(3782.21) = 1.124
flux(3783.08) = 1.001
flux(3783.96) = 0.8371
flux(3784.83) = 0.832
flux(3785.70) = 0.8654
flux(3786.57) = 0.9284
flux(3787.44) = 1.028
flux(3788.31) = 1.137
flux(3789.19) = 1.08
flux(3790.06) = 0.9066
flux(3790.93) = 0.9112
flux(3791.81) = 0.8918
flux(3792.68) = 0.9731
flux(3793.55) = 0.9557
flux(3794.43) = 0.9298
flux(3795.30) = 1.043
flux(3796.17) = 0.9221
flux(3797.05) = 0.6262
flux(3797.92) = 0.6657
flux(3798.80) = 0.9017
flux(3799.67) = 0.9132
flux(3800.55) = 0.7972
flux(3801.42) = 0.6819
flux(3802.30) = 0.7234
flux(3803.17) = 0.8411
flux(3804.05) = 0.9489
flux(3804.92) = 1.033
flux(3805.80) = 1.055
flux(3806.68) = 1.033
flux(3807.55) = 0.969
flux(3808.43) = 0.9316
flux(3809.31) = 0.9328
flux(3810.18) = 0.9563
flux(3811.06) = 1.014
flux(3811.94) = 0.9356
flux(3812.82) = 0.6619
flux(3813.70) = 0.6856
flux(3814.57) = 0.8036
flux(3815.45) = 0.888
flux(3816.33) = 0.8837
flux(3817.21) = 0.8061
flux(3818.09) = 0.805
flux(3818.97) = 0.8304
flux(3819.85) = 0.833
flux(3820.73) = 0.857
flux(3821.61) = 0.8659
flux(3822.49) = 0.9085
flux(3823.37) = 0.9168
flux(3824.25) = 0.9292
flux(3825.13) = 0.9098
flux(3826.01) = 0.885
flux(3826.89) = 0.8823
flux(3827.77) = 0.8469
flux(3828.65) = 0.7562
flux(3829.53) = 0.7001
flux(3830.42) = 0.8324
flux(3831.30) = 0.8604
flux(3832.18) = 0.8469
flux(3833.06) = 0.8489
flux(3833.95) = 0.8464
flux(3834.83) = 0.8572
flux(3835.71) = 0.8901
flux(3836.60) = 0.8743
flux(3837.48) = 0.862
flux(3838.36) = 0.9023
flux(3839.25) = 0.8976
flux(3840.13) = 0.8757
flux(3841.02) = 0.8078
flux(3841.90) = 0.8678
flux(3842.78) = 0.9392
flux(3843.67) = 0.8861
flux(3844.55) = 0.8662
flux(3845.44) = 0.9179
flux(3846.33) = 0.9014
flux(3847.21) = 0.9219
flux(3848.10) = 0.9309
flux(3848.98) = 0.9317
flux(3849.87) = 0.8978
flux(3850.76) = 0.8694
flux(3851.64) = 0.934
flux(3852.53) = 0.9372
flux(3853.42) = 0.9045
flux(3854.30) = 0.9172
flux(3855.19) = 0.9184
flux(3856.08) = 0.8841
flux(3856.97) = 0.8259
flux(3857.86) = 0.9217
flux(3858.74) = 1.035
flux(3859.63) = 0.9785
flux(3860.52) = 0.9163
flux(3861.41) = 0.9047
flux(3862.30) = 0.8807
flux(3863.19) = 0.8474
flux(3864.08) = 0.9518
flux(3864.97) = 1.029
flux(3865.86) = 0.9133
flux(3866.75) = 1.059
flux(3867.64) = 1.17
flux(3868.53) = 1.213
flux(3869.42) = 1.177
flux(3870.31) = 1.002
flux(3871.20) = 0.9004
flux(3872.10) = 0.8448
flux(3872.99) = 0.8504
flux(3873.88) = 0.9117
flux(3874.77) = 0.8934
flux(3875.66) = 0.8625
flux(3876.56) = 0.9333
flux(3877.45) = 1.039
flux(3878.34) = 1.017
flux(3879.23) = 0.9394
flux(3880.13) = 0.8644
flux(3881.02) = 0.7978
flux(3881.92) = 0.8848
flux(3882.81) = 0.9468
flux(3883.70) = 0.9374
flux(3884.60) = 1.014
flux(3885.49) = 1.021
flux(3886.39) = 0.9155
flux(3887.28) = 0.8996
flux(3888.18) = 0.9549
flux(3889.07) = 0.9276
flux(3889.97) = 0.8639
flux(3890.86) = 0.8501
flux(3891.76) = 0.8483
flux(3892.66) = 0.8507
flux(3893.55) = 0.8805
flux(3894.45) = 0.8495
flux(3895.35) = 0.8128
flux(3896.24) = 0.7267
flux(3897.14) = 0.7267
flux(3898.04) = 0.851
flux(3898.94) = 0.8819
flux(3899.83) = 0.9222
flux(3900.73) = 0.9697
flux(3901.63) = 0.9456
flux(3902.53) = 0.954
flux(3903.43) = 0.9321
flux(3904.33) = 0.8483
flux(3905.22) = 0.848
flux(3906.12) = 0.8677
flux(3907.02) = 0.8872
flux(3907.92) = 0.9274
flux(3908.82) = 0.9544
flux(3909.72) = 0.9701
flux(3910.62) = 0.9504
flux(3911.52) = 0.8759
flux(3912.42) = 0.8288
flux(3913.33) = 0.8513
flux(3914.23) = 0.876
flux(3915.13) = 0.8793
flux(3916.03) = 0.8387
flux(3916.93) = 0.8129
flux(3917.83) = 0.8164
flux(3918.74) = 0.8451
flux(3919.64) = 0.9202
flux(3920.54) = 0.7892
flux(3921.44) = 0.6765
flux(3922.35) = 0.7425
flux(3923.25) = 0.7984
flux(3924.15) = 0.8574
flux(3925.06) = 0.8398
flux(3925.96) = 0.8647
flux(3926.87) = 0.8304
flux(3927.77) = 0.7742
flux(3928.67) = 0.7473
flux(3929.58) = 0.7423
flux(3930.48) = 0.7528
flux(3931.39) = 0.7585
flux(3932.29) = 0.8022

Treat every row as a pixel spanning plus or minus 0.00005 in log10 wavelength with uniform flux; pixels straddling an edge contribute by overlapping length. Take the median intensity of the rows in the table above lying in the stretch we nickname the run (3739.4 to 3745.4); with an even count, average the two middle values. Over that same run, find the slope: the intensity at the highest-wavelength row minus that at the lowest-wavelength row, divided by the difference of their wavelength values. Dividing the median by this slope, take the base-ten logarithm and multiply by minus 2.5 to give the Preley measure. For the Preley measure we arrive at -4.1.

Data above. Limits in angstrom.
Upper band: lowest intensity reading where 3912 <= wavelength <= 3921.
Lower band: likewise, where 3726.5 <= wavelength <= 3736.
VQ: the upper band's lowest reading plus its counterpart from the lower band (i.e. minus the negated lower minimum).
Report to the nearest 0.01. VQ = 1.56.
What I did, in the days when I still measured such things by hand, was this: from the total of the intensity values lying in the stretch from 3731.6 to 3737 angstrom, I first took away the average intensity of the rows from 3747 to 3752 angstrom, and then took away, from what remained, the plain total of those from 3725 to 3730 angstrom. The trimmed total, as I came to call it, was -2.8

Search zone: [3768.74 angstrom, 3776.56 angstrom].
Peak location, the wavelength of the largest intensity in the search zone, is 3773.51 angstrom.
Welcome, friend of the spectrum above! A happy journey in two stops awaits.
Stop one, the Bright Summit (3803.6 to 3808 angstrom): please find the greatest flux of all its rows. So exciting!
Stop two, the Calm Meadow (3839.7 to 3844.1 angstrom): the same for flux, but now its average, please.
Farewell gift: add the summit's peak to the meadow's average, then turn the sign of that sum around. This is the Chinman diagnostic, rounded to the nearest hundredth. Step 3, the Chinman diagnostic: -1.93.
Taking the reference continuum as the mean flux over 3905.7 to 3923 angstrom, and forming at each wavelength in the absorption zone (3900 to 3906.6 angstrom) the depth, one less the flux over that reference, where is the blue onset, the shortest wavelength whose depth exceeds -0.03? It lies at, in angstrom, 3904.33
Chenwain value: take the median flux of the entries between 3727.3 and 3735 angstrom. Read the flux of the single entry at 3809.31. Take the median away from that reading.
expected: -0.27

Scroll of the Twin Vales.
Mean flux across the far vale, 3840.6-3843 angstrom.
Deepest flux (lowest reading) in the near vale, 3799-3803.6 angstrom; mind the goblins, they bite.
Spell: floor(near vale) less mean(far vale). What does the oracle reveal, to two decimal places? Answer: -0.19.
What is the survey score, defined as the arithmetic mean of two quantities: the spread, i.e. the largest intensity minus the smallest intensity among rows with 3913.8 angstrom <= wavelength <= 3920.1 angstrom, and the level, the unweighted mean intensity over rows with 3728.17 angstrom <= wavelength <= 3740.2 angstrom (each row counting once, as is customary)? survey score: 0.55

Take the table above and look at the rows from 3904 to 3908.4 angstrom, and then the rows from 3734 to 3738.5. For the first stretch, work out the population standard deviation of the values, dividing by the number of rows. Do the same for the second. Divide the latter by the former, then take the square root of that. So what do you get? 1.73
